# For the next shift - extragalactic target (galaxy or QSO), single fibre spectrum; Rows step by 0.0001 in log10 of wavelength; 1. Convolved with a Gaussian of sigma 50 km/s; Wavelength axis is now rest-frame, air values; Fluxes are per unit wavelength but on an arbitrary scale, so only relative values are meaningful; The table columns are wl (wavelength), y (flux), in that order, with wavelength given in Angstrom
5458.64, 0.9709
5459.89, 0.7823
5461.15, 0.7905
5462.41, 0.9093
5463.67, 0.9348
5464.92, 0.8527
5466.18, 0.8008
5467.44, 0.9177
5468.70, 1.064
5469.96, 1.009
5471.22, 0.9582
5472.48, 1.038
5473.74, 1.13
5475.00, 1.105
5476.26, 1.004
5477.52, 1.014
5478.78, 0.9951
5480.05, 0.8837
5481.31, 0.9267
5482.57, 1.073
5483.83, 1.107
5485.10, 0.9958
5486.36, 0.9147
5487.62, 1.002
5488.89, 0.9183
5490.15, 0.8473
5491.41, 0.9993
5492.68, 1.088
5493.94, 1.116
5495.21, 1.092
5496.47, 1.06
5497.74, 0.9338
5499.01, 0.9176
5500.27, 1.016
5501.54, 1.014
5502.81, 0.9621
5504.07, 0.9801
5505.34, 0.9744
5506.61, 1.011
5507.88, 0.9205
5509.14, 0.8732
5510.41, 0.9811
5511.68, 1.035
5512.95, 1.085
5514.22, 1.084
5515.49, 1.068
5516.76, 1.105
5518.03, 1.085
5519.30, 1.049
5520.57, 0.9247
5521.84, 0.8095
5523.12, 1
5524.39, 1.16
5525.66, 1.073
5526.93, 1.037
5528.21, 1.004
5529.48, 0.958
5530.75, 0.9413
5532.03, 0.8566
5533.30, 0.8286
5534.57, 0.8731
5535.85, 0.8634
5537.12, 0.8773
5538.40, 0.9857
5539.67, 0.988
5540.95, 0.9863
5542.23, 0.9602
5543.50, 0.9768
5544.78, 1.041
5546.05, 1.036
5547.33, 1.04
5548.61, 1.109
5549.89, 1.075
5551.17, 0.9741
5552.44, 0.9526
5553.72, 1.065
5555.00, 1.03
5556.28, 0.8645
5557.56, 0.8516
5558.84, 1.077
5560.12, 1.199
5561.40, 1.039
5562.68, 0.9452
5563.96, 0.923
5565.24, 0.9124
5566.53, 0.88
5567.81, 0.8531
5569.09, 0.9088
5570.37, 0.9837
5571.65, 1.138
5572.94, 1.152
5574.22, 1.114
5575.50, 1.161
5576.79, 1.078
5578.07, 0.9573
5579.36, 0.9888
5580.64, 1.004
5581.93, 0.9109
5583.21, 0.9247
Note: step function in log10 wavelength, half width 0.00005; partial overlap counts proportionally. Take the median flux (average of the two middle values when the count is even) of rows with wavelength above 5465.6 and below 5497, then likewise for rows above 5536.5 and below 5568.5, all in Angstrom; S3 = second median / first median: 0.98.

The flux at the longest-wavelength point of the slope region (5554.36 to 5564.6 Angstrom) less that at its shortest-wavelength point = -0.107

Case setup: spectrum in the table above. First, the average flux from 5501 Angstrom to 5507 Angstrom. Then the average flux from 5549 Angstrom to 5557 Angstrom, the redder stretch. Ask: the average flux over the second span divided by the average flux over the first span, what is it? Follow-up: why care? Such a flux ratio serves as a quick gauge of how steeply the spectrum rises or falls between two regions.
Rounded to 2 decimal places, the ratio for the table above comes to 1.01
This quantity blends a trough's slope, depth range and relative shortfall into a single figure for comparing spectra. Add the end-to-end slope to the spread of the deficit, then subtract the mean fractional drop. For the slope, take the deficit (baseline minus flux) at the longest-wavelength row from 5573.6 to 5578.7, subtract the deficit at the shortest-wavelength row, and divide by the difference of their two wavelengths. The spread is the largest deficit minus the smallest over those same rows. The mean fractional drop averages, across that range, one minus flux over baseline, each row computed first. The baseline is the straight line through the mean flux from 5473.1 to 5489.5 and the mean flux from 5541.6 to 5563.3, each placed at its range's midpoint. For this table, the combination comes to 0.30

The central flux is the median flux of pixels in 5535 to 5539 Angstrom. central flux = 0.88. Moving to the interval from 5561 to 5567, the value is 0.92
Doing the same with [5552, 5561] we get 1.03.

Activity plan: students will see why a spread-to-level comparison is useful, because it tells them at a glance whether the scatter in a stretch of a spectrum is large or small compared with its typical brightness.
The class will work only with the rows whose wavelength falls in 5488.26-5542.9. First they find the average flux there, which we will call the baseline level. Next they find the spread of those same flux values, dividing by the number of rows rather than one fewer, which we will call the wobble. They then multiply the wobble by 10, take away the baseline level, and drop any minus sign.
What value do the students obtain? 0.13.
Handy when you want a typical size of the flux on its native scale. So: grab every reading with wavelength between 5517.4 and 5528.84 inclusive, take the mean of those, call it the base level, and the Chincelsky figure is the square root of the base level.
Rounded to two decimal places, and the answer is 1.01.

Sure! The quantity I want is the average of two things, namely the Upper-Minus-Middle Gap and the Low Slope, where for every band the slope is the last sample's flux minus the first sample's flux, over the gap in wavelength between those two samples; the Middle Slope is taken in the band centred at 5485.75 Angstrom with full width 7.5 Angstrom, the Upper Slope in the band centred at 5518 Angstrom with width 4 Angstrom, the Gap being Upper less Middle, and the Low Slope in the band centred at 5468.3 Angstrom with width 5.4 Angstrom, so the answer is 0.029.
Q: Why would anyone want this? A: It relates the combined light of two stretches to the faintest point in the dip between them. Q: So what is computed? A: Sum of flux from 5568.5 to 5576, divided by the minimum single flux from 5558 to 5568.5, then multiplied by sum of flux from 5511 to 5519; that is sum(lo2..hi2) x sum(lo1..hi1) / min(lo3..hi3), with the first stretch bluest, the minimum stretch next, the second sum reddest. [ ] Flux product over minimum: 49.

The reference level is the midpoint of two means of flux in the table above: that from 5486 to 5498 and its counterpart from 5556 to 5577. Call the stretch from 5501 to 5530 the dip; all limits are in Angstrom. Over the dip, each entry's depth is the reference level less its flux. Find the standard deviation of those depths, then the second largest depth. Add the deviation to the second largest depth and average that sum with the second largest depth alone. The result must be 0.17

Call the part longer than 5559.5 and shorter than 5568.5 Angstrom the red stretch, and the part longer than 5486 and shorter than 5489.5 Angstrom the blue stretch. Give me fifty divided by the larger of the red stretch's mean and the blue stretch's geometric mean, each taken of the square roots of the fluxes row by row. 51.0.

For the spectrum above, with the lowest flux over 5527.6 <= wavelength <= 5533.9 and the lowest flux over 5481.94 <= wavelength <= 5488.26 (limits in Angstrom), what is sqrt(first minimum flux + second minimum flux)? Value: 1.32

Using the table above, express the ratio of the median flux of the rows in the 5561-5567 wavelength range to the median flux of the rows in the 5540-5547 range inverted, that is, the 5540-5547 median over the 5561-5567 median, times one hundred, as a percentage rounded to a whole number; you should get 107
